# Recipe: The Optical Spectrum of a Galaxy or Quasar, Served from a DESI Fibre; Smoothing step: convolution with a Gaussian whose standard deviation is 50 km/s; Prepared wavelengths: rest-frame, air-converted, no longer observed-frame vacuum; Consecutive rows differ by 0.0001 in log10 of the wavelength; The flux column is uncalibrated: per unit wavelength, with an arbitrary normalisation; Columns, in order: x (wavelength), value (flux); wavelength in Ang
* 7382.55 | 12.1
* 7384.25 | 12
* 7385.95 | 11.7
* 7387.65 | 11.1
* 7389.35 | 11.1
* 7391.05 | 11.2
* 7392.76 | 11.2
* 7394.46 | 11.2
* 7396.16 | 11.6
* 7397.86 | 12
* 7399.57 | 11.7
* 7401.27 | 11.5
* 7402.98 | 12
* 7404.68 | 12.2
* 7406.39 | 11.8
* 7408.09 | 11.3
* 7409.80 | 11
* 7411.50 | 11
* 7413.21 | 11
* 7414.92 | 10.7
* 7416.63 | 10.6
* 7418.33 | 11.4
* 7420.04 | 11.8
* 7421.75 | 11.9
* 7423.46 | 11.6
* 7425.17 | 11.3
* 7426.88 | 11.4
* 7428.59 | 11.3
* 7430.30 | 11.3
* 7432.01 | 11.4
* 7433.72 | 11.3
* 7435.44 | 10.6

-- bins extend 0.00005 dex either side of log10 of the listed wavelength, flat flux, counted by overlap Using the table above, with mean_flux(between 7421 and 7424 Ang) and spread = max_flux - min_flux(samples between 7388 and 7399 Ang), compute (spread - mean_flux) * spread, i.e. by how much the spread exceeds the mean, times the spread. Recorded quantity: -9.8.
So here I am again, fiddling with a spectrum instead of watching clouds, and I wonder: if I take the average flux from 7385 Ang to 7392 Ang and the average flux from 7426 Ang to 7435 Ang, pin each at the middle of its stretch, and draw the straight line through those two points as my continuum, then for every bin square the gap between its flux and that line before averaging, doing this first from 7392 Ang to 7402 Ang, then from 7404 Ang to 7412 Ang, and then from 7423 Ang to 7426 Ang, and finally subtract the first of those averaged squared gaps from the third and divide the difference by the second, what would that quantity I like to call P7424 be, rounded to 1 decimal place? -0.4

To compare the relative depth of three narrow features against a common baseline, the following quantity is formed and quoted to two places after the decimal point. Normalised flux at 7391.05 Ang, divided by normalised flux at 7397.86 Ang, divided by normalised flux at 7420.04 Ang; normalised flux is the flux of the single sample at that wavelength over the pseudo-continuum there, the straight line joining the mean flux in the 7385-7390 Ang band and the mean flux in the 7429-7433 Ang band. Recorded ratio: 0.90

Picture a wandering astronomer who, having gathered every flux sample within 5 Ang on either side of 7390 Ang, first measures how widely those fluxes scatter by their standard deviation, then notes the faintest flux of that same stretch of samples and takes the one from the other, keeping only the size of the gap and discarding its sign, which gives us 10.9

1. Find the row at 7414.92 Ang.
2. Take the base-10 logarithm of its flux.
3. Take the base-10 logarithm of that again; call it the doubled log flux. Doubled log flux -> 0.0126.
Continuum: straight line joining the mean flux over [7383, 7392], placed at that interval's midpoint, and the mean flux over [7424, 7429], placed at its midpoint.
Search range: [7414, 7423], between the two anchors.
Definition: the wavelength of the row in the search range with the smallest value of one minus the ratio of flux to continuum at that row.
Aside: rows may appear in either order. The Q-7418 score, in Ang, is 7421.75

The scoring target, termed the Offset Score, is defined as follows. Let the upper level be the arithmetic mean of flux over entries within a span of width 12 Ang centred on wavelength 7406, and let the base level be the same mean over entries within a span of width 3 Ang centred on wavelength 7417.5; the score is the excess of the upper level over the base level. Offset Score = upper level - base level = 0.54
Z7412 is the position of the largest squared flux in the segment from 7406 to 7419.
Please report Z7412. 7406.39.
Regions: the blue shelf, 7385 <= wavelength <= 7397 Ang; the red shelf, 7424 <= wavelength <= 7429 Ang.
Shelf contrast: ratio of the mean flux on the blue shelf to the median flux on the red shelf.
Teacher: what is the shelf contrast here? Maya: 1.00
